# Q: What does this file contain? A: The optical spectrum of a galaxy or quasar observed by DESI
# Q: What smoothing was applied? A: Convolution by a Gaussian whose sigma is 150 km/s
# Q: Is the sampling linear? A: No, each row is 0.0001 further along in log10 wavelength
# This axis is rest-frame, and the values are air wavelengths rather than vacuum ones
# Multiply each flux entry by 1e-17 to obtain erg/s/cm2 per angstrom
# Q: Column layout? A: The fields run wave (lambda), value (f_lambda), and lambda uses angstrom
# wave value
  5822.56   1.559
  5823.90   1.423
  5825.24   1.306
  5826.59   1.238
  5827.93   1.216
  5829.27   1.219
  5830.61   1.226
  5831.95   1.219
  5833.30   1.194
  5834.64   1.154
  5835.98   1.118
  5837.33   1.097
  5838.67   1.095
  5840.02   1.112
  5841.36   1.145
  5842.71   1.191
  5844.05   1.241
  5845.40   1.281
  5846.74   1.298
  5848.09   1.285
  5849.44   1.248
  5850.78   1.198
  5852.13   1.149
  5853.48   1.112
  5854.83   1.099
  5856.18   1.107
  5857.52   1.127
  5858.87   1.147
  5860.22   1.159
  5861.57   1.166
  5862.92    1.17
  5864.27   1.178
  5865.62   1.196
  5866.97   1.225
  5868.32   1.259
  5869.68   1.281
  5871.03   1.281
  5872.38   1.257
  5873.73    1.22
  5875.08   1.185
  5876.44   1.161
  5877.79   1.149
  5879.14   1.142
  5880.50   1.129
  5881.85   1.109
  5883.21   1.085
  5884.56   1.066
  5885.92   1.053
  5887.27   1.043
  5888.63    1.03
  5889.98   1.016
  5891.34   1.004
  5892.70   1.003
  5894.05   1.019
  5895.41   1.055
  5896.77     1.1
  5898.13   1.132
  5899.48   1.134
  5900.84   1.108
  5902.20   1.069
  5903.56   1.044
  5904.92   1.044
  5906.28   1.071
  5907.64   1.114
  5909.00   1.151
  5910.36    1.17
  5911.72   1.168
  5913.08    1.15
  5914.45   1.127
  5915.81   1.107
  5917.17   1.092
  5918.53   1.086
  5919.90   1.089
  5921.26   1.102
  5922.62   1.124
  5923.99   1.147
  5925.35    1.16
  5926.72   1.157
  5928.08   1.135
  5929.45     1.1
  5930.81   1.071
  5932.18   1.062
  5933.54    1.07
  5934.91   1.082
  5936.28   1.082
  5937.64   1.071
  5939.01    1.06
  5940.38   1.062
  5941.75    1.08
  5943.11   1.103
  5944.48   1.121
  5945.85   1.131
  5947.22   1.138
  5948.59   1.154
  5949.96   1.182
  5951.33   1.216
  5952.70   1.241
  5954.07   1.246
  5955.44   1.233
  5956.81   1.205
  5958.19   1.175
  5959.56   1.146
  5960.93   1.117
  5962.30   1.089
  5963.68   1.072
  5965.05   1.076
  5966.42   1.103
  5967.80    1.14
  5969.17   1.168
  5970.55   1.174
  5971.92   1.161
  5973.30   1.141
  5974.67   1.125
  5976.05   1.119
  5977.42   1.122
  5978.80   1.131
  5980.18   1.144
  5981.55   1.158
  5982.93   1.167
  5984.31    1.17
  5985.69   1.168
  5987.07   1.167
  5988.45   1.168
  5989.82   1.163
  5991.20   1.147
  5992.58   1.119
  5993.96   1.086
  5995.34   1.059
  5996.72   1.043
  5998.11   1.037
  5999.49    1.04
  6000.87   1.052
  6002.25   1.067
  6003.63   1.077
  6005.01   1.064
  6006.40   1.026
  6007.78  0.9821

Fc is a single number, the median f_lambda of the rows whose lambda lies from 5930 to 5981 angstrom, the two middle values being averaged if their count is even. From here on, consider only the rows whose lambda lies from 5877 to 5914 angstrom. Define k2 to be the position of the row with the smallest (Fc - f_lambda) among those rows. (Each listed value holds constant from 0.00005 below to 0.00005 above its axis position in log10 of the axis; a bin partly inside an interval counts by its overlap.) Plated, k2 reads 5910.36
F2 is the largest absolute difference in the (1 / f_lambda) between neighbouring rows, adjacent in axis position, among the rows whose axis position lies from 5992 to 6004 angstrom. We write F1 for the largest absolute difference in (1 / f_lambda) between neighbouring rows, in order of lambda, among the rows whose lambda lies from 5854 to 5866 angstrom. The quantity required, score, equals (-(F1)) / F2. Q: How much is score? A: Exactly -0.6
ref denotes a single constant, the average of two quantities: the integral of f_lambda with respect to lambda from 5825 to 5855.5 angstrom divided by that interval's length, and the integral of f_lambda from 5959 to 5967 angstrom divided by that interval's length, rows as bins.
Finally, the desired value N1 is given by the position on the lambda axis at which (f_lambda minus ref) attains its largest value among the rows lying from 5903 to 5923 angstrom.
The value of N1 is 5910.36 angstrom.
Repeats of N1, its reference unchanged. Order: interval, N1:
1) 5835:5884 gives 5846.74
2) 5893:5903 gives 5899.48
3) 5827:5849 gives 5846.74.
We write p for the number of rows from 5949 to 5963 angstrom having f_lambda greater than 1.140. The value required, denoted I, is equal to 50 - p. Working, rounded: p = 8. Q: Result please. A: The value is 42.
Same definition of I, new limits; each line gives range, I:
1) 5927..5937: 50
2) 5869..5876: 45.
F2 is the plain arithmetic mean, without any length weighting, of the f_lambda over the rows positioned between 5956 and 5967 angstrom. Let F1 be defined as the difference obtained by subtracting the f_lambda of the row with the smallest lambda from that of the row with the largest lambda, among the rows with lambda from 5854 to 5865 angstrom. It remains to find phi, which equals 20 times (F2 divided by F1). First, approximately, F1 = 0.08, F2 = 1.12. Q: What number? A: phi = 284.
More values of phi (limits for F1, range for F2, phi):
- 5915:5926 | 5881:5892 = 397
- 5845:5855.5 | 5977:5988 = -127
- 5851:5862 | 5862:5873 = 1448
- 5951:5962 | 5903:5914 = -225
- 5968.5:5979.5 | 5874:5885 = -610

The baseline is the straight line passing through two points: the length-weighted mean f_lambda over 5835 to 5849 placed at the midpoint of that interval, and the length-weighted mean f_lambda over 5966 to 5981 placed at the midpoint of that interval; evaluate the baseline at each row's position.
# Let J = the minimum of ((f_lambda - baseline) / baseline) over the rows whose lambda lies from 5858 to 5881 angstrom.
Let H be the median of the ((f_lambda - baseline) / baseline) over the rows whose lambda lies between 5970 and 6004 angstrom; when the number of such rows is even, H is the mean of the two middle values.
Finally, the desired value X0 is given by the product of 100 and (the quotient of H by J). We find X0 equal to 16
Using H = -0.006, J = -0.04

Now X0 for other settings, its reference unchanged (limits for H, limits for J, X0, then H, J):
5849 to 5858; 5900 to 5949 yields 44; -0.046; -0.10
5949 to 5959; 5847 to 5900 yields -42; 0.060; -0.14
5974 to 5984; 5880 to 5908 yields 4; -0.006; -0.14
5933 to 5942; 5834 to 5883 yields 91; -0.071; -0.08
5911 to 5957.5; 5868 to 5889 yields 24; -0.029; -0.12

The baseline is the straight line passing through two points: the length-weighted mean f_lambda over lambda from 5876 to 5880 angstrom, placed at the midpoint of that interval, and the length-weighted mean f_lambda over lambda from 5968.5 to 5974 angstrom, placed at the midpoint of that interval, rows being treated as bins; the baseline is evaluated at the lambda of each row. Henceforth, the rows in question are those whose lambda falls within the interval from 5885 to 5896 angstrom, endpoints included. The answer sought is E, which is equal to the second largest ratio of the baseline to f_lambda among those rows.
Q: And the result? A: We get 1.15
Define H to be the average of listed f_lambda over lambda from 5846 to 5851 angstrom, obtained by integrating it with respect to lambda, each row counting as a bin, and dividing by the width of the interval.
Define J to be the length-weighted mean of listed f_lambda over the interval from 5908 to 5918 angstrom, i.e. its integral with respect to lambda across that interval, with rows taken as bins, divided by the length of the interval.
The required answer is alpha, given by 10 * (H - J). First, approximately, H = 1.26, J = 1.137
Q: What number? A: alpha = 1.3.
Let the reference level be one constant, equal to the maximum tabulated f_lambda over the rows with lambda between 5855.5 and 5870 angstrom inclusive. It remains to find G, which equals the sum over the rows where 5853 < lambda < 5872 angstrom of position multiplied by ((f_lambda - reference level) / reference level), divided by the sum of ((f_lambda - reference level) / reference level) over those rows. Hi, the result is 5859.1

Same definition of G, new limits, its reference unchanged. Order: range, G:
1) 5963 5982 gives 5972.1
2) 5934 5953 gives 5942.0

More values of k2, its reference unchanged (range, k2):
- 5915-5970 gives 5954.07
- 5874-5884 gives 5875.08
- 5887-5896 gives 5895.41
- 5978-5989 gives 5984.31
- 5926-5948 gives 5926.72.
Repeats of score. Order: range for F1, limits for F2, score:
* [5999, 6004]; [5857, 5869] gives -0.6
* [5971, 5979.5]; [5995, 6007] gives -0.4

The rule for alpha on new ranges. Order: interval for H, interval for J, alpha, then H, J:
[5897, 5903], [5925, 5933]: 0.0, 1.11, 1.112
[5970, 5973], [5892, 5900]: 0.9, 1.16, 1.073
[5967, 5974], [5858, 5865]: -0.1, 1.16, 1.163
